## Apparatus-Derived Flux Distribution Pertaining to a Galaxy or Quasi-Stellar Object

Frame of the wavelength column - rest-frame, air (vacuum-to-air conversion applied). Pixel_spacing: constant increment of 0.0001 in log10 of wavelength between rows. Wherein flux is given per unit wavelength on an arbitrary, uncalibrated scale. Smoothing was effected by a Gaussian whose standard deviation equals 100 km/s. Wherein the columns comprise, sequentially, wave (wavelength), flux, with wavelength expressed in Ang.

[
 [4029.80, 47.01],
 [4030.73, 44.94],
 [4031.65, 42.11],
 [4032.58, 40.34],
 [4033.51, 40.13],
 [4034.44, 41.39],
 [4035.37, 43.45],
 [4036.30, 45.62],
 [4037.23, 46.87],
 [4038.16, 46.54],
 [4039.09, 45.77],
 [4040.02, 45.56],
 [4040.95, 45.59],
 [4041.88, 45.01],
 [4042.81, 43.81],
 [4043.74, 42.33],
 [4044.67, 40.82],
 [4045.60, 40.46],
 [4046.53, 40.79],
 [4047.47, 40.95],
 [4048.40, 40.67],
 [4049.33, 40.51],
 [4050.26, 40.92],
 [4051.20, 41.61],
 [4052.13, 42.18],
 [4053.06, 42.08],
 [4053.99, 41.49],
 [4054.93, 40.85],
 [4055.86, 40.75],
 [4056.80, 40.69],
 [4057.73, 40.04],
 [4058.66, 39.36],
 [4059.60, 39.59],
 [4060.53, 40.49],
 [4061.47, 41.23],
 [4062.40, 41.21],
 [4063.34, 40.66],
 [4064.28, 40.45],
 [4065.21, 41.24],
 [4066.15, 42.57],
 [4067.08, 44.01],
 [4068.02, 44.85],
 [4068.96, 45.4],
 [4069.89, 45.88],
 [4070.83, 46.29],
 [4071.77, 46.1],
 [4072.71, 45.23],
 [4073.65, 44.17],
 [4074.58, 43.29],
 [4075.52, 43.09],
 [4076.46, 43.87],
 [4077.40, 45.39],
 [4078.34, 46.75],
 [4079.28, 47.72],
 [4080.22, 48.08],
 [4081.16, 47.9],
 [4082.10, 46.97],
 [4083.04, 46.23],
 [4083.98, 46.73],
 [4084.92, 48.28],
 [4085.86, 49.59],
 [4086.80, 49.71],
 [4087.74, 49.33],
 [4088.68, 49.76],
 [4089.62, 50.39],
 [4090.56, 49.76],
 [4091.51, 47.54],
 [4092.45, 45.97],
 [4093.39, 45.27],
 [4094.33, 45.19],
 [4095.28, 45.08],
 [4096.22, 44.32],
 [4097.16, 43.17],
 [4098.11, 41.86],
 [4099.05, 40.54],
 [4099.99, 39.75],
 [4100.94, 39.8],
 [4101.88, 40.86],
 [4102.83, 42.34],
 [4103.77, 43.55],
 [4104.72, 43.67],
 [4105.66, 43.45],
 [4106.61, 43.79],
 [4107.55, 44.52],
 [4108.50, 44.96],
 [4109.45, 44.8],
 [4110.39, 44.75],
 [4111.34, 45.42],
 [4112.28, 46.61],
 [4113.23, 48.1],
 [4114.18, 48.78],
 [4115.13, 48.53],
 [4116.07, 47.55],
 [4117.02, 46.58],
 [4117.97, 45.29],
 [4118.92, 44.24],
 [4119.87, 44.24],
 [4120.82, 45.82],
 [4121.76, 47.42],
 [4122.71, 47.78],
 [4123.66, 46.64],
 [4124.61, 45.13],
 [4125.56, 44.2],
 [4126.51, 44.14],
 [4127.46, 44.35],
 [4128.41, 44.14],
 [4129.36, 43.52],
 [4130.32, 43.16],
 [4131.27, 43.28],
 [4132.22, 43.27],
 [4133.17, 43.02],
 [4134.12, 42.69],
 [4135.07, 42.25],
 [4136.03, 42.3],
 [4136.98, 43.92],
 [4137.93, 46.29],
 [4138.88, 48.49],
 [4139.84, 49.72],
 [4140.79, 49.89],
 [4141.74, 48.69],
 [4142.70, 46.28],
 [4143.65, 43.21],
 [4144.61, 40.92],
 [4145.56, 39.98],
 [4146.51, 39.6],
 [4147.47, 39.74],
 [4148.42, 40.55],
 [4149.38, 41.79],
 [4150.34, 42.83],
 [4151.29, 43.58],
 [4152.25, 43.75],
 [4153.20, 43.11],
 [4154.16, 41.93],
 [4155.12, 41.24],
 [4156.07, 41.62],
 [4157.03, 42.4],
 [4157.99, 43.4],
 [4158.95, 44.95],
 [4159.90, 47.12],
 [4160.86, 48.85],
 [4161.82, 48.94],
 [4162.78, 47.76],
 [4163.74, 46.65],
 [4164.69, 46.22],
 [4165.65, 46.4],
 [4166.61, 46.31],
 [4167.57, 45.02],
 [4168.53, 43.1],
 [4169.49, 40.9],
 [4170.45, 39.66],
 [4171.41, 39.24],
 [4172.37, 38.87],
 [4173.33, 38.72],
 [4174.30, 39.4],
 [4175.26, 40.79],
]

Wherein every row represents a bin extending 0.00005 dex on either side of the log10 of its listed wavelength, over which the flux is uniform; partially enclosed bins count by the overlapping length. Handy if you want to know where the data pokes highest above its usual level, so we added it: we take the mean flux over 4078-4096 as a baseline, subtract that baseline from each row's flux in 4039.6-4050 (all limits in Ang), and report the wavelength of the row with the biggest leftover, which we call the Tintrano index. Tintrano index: 4040.95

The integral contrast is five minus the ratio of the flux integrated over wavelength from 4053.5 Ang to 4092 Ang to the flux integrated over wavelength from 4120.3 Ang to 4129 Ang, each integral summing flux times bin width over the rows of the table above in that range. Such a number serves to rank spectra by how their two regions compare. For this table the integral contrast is 1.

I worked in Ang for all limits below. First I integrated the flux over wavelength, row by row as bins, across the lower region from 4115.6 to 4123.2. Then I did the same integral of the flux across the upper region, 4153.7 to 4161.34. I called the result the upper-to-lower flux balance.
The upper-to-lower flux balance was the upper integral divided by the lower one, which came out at 1.0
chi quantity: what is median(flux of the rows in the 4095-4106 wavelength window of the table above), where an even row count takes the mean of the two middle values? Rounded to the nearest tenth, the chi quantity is 42.8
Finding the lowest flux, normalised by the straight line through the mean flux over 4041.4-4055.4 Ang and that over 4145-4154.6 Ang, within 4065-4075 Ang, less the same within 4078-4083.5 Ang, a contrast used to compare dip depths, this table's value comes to -0.12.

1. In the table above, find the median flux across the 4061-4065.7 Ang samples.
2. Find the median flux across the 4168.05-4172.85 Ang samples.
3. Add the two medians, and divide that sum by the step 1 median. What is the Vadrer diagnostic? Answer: 1.96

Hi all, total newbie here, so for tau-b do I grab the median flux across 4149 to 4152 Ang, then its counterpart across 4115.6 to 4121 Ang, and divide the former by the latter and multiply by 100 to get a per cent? 94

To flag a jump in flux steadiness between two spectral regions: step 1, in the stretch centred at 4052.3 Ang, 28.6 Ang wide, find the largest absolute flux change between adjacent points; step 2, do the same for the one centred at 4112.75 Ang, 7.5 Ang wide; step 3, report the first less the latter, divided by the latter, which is 0.01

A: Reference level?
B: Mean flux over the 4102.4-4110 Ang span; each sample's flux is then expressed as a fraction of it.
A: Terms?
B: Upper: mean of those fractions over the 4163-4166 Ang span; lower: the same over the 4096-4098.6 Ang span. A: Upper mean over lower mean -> 1.08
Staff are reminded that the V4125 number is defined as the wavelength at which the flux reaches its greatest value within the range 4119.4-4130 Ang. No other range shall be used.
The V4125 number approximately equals 4122.71 Ang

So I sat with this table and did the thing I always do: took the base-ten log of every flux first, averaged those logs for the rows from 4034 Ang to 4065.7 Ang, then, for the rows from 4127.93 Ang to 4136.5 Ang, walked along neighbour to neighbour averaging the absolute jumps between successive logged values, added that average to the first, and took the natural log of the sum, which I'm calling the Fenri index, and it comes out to 0.486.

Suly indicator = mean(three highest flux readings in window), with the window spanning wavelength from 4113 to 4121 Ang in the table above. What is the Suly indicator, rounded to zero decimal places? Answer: 48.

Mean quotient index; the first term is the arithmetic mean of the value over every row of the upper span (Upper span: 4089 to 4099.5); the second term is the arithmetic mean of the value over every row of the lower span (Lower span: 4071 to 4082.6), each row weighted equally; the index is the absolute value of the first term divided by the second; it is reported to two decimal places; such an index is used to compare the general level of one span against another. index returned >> 0.99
